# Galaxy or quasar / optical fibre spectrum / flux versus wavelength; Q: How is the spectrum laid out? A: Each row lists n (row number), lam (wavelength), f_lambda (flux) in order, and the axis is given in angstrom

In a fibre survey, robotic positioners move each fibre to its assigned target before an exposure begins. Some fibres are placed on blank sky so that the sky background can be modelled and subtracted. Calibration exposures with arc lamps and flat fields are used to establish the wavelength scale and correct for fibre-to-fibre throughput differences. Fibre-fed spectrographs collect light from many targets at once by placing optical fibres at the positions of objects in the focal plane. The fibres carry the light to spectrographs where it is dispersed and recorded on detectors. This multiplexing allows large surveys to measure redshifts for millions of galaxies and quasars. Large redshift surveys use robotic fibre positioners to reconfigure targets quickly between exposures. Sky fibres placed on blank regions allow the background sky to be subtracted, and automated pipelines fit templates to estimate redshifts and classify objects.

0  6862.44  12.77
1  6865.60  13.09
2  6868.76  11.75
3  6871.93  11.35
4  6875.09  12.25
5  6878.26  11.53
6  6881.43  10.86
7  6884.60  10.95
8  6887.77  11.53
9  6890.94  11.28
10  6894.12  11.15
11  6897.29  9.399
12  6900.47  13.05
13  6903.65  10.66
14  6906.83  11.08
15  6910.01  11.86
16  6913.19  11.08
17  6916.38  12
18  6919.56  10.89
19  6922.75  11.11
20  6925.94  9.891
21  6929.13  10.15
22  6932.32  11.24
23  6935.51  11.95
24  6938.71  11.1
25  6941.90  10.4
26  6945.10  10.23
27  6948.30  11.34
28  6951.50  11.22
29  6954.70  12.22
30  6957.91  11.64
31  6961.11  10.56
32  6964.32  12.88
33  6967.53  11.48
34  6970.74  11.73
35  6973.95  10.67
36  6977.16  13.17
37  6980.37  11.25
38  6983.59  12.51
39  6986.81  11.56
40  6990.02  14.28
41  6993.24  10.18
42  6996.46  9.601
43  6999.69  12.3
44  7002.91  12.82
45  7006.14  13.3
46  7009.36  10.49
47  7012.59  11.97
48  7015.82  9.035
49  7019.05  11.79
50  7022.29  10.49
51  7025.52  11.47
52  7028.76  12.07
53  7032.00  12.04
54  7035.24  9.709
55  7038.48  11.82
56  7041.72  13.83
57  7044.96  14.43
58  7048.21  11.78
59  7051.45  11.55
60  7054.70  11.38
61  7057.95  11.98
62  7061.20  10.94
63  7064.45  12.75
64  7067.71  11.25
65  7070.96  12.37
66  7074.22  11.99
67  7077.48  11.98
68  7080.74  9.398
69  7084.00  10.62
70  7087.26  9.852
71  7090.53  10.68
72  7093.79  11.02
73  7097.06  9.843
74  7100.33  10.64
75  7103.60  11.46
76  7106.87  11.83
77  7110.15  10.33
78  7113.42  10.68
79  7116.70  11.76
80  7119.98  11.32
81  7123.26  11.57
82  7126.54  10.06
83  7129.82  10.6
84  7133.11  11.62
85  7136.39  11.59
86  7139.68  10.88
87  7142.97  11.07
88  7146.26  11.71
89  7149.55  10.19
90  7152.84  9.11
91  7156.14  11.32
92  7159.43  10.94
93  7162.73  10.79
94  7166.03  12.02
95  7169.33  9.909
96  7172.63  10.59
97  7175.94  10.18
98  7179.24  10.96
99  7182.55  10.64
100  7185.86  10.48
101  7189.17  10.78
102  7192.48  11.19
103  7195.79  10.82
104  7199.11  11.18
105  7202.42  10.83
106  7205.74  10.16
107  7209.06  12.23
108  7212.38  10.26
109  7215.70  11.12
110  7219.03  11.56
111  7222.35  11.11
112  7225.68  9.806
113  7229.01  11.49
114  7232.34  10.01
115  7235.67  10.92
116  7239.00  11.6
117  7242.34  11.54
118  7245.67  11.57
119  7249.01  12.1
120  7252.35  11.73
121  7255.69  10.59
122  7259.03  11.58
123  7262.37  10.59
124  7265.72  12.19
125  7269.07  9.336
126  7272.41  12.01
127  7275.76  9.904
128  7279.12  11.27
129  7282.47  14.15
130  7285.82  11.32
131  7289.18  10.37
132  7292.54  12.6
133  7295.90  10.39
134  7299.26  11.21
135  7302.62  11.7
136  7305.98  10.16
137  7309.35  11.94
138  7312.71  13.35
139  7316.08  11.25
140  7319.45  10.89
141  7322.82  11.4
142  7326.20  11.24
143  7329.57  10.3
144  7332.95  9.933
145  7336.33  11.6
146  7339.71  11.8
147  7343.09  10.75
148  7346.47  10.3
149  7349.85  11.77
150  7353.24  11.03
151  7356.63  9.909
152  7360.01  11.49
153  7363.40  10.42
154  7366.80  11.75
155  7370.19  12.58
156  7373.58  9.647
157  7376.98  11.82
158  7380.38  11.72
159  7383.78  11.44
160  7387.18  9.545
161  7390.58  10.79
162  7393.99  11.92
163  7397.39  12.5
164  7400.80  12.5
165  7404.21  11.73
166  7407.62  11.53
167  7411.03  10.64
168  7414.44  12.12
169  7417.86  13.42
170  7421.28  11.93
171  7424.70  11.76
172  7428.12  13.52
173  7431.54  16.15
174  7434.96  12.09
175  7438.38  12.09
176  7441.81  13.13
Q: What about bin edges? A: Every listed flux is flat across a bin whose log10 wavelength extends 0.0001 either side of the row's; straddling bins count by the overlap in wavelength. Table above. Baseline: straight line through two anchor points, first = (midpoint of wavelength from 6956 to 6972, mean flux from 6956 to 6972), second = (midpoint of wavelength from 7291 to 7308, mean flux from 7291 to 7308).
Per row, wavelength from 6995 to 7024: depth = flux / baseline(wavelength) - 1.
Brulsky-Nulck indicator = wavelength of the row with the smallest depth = 7015.82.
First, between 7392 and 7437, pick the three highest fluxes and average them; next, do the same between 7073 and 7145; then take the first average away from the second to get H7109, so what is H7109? -2.4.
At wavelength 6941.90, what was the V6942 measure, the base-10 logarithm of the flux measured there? 1.02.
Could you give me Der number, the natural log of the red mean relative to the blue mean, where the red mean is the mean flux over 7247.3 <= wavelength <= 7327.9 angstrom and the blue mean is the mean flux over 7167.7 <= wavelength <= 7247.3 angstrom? 0.046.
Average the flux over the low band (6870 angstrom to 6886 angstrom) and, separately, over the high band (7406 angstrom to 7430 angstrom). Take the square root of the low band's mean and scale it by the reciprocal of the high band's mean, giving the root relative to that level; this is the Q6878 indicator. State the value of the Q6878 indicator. 0.278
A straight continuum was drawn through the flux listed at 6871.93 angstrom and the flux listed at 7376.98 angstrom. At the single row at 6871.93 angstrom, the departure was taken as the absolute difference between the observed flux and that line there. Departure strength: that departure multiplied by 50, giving 0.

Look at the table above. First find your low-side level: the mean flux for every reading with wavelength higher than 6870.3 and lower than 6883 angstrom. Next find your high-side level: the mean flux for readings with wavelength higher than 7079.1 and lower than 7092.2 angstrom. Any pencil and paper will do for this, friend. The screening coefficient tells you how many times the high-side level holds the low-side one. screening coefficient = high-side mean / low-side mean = 0.88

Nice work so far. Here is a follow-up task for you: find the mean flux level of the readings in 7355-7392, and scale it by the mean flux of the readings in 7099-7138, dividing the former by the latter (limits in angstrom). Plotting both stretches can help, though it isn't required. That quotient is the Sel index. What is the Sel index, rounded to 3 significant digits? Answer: 0.990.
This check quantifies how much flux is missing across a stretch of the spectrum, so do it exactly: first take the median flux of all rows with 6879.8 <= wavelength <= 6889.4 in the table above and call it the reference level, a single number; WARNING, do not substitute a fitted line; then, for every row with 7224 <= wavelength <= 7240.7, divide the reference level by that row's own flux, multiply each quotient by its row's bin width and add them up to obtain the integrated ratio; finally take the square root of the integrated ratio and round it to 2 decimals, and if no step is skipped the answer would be 4.13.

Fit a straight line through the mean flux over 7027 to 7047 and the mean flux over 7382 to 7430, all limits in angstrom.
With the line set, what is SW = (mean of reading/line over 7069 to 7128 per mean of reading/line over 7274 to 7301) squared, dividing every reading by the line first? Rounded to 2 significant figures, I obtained 0.89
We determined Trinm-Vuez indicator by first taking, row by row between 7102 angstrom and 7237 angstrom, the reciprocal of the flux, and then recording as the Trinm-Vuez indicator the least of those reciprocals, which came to 0.0818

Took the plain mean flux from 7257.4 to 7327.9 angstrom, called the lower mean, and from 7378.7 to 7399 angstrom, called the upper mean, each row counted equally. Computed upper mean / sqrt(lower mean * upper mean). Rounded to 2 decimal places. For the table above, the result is 1.00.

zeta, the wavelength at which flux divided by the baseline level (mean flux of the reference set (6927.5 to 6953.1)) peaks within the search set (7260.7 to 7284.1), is 7282.47 angstrom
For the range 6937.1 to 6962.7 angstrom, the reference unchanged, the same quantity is 6954.70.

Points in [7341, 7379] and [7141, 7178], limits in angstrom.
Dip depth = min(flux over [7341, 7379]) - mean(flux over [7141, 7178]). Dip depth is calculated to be -1.1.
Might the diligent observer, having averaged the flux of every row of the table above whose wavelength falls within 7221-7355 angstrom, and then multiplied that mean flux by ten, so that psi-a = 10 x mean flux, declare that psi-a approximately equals 112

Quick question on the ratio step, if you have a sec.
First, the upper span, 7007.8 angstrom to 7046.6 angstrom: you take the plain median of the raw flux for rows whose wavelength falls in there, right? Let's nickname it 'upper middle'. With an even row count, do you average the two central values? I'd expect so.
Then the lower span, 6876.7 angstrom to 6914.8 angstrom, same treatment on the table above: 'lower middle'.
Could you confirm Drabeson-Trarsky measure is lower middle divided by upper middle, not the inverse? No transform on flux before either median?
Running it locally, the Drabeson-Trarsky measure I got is 0.942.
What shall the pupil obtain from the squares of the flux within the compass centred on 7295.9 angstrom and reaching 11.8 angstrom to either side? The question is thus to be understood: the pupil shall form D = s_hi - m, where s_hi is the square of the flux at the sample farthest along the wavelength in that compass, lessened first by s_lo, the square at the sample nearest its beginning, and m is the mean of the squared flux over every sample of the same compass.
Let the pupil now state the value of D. -149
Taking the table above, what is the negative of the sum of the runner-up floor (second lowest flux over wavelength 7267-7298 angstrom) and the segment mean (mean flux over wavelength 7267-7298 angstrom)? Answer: -21.2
